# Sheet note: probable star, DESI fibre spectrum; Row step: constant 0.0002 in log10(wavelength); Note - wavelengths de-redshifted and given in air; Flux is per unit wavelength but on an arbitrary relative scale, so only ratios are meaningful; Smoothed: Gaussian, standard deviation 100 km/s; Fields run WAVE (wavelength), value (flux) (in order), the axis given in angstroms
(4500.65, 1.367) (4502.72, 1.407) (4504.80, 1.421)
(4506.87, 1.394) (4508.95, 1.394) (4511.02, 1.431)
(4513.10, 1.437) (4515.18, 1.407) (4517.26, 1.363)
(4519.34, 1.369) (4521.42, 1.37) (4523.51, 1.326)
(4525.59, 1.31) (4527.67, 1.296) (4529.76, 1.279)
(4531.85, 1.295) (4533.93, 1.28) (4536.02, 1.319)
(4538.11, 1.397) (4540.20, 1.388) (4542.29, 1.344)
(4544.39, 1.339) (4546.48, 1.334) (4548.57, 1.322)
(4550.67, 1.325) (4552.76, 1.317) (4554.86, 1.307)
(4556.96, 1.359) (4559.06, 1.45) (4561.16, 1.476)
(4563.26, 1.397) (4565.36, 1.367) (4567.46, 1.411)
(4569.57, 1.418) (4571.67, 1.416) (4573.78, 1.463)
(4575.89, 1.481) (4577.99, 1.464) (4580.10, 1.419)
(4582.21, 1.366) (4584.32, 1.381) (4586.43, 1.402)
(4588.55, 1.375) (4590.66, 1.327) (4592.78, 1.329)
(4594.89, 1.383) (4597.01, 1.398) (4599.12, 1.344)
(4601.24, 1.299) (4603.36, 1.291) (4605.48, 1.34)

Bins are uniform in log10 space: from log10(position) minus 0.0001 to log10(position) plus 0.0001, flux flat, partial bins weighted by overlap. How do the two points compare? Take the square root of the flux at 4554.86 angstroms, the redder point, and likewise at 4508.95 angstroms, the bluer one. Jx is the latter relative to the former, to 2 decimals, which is 1.03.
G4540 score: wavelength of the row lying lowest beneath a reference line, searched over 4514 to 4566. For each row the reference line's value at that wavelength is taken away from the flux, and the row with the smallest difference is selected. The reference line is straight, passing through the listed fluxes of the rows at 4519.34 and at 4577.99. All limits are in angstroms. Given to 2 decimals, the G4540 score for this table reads 4554.86 angstroms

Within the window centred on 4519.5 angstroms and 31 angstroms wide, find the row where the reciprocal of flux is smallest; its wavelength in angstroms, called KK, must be 4513.10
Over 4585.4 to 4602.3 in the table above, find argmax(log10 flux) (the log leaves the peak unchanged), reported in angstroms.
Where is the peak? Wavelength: 4586.43 angstroms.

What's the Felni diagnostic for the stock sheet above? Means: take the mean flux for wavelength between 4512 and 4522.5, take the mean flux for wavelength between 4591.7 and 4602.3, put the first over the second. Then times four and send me 4.11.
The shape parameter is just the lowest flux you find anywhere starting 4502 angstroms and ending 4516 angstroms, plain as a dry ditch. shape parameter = 1.394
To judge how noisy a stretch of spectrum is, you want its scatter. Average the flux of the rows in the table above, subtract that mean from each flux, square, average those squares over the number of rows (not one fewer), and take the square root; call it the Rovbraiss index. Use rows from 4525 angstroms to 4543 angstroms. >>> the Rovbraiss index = 0.042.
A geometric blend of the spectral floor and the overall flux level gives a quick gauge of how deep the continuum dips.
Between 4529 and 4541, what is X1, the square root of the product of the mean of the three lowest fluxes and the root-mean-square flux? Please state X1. 1.31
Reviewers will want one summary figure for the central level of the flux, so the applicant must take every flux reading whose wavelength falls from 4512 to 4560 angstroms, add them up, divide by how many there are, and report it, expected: 1.345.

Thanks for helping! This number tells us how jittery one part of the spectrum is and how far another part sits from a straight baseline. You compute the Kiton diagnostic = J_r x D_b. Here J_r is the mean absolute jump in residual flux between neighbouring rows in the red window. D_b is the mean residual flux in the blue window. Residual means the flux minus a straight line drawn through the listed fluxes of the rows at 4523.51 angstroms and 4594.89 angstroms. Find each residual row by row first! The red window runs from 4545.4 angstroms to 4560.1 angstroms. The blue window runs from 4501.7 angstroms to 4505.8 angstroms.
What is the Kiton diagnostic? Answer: 0.0030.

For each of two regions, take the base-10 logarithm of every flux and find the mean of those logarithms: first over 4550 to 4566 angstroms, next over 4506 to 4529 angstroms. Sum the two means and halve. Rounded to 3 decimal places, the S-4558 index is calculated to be 0.138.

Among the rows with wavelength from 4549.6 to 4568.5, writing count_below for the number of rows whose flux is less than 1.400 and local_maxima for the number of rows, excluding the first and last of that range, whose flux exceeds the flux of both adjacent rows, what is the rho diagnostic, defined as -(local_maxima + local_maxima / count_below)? -1.17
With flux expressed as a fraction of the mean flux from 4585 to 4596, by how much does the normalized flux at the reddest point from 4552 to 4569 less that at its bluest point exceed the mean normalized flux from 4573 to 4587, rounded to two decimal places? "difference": -0.98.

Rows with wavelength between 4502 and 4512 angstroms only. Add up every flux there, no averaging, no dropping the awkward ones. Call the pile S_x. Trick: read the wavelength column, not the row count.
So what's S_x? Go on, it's 7.0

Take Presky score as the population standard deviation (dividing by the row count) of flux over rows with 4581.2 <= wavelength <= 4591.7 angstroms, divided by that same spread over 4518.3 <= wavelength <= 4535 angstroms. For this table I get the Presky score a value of 0.72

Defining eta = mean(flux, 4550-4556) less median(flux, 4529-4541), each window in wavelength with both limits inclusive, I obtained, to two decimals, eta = 0.01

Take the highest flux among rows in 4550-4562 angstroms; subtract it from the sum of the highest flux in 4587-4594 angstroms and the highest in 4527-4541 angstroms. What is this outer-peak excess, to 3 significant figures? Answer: 1.30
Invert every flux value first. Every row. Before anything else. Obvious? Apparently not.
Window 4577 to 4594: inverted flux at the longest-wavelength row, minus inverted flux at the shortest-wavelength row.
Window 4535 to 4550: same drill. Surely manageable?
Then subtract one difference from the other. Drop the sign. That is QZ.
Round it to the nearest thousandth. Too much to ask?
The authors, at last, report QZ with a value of 0.071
